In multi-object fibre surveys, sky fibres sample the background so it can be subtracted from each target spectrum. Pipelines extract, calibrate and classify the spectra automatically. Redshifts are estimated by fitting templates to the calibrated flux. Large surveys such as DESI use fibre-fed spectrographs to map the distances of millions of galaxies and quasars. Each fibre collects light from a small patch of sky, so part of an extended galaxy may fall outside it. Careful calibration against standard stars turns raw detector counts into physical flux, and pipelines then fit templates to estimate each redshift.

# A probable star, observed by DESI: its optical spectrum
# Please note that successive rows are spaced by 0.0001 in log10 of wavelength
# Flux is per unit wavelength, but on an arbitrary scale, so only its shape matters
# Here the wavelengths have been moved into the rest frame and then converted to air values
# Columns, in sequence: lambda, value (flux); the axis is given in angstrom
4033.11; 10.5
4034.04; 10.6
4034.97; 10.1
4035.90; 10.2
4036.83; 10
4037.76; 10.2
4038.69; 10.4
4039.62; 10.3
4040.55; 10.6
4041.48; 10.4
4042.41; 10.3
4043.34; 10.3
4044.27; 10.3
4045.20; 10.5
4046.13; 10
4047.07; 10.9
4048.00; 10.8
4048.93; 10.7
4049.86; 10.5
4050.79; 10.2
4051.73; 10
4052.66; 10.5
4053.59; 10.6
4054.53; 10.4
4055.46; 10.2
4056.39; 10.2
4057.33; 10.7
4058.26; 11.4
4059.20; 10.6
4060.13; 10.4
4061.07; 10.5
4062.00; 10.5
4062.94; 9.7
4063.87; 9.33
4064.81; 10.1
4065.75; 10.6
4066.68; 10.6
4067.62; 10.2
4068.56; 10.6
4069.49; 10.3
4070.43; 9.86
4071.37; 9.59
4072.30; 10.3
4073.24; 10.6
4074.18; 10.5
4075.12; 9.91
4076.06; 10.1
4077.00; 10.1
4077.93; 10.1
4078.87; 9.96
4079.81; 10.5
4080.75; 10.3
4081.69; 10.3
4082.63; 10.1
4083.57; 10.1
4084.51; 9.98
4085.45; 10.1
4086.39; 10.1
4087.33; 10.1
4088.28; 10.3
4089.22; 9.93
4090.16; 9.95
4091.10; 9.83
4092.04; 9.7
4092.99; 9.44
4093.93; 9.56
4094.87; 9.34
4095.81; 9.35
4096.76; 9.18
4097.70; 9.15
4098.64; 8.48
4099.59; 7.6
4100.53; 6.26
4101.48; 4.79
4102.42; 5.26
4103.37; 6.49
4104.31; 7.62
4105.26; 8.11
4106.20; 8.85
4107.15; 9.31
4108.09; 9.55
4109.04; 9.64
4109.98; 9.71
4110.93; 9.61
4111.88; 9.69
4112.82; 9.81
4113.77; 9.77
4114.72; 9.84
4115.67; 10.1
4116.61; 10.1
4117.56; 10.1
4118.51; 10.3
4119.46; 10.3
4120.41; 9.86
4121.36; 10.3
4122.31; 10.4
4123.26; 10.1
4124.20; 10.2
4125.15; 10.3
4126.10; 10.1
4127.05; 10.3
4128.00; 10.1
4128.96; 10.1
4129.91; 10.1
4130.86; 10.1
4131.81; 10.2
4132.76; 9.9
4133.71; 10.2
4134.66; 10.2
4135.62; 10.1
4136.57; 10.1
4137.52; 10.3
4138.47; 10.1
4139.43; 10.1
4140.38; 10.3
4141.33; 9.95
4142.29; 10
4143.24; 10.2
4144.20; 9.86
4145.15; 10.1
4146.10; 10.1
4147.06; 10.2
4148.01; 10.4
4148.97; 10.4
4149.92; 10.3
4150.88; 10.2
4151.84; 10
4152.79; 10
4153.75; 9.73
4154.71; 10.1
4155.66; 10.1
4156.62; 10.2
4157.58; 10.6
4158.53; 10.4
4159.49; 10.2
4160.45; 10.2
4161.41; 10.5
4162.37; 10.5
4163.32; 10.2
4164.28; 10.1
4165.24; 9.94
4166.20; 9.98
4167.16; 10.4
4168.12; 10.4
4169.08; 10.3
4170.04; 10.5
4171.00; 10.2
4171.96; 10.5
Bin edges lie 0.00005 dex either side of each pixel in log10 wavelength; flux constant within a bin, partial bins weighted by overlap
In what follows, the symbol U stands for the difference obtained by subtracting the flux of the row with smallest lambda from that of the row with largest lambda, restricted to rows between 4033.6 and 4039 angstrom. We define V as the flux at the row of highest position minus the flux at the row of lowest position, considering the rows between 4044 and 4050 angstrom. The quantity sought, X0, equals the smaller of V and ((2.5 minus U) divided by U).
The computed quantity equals -13.5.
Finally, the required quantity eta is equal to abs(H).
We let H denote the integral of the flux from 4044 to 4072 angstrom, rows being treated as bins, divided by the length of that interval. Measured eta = 10.4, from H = 10.4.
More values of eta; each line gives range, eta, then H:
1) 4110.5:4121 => 10.0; 10.0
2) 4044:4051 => 10.5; 10.5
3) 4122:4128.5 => 10.2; 10.2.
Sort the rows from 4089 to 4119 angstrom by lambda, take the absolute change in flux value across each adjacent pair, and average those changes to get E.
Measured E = 0.36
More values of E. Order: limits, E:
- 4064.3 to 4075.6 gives 0.36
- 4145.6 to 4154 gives 0.12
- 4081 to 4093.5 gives 0.13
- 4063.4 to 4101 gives 0.28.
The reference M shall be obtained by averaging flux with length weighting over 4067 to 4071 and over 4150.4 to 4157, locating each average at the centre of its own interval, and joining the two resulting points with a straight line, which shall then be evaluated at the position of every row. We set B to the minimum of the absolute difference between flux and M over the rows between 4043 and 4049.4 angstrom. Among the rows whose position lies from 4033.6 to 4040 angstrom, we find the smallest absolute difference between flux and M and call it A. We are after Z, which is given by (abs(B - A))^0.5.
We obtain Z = 0.09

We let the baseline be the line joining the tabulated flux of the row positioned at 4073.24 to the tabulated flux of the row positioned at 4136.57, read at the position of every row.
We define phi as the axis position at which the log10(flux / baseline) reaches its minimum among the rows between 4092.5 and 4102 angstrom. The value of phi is 4101.48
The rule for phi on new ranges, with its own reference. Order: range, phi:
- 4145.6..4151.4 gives 4146.10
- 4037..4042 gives 4037.76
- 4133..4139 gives 4135.62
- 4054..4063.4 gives 4062.94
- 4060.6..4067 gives 4063.87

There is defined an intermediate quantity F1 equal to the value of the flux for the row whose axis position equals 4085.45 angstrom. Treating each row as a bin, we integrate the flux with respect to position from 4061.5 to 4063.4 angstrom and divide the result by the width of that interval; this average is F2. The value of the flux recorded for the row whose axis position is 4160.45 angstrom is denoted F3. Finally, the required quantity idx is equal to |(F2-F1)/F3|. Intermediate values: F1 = 10.1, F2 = 10.1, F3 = 10.2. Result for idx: 0.001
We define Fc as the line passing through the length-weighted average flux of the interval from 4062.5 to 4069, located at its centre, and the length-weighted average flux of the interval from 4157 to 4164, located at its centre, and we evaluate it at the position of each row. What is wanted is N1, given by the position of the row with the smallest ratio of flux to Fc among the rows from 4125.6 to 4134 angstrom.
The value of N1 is 4132.76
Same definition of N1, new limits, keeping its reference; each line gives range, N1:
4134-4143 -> 4141.33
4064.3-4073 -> 4071.37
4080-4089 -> 4084.51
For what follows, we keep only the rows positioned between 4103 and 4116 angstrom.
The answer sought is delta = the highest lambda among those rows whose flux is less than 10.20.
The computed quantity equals 4115.67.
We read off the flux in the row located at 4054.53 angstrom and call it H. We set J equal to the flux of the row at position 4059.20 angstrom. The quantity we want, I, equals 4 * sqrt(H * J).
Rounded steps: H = 10.4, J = 10.6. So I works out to 42.0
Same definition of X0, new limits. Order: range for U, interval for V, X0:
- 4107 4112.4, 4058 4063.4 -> -1.7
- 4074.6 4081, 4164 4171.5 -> 0.1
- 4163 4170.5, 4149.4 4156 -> -0.2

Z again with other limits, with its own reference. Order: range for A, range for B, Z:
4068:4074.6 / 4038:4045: 0.25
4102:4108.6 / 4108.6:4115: 0.55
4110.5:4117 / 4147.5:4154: 0.15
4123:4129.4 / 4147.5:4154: 0.20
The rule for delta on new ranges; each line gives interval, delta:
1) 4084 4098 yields 4097.70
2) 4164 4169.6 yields 4166.20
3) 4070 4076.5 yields 4076.06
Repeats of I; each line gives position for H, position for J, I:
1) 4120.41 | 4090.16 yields 39.6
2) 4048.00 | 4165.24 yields 41.4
